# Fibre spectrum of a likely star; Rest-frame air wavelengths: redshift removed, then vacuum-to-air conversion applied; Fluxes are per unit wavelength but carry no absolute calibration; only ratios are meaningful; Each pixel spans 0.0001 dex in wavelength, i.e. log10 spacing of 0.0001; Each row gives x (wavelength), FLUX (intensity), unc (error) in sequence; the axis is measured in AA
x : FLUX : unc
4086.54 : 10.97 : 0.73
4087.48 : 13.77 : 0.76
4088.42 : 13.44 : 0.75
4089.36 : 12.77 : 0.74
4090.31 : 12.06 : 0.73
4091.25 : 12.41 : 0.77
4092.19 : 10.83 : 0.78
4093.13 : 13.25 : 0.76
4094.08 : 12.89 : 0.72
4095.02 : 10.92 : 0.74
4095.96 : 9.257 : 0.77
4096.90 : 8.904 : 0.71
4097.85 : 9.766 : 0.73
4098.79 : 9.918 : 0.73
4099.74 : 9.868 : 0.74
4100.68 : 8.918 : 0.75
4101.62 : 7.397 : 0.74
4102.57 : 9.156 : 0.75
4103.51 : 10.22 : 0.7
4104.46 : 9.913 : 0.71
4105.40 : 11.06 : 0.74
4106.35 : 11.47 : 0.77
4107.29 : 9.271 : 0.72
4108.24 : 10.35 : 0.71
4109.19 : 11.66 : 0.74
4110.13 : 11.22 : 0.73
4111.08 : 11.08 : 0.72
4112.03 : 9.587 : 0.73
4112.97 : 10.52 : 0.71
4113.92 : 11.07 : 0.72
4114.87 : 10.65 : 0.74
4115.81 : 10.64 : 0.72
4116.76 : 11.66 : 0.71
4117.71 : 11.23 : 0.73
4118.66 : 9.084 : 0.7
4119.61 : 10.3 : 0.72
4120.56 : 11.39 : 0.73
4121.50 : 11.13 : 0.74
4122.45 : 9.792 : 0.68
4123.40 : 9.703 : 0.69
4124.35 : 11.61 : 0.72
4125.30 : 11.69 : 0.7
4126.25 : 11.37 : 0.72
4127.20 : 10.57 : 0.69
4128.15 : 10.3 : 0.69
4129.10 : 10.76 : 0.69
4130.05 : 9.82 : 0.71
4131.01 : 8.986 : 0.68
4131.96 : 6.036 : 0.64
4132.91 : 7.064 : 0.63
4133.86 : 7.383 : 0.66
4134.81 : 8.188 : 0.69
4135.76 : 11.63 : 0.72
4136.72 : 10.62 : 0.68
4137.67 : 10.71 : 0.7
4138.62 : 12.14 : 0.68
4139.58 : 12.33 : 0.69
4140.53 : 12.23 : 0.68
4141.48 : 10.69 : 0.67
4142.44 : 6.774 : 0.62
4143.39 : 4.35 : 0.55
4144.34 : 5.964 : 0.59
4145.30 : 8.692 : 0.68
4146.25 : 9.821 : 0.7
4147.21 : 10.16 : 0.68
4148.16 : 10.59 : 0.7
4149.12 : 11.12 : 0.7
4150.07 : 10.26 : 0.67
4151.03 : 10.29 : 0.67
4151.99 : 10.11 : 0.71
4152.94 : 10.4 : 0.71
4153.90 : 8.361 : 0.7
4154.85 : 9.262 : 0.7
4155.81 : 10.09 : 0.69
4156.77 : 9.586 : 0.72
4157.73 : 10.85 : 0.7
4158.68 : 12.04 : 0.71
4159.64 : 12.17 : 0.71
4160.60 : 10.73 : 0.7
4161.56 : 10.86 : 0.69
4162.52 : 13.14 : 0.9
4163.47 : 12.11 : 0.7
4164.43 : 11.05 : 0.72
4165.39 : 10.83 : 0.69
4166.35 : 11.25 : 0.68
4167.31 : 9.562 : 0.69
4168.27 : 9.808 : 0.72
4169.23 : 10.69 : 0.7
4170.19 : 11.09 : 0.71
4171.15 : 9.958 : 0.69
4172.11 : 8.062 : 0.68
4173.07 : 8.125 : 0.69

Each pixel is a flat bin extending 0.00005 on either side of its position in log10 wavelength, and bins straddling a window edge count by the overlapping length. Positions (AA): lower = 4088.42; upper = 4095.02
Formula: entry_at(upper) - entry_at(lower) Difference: -2.5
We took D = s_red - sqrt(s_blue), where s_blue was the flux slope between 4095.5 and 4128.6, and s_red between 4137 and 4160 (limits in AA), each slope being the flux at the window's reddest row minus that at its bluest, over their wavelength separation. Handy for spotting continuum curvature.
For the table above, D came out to -0.11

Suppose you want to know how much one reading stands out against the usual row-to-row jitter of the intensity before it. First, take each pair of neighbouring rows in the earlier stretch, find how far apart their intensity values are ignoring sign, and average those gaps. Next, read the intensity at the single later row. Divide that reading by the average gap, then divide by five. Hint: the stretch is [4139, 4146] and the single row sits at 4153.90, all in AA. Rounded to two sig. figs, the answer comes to 0.81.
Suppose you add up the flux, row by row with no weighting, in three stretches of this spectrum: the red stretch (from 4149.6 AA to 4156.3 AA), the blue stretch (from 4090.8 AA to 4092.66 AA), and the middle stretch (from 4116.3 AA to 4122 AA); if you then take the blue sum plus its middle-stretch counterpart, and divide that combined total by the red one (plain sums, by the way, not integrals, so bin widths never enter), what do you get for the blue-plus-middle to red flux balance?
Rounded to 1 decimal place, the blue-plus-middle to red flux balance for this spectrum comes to 1.3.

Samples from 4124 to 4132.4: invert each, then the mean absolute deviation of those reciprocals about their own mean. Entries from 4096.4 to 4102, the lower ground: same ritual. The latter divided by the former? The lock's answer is 0.57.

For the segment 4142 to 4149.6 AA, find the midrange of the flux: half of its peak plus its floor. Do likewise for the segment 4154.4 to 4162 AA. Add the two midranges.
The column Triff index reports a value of 18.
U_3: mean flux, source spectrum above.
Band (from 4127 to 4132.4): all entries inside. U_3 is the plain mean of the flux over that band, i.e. 9.4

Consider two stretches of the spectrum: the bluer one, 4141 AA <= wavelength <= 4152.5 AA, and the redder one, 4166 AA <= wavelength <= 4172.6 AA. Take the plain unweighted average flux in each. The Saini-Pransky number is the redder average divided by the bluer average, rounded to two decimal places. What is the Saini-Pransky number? 1.11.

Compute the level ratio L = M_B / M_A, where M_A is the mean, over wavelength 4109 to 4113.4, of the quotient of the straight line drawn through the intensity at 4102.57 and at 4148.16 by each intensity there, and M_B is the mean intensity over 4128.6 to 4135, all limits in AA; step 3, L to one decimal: 9.5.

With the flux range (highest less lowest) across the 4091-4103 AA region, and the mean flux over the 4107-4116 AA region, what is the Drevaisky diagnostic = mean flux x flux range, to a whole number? 62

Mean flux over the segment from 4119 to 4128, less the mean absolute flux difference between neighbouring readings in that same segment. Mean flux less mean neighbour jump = 10.1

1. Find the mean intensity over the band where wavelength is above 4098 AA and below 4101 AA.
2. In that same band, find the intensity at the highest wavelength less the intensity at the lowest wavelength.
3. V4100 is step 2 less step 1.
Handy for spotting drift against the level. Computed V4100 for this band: -11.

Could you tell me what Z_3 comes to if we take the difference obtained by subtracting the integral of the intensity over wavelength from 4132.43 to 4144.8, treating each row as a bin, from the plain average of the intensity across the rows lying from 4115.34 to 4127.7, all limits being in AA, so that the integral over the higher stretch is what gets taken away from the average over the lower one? -104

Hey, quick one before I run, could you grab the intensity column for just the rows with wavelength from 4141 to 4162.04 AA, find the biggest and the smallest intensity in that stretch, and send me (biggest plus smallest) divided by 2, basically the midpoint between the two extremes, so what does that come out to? 8.3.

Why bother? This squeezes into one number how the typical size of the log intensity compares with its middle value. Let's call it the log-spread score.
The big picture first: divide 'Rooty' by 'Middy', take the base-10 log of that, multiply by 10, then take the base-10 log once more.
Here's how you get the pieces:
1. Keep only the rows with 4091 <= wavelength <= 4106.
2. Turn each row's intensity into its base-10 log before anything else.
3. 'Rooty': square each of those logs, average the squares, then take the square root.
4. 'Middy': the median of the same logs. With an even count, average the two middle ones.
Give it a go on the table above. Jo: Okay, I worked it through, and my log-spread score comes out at -1.2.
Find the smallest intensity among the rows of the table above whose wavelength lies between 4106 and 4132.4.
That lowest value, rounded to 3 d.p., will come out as 6.036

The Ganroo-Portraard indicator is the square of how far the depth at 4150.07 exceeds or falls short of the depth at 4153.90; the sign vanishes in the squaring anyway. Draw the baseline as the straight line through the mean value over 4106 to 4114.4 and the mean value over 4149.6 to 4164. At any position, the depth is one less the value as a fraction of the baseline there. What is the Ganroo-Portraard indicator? 0.032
